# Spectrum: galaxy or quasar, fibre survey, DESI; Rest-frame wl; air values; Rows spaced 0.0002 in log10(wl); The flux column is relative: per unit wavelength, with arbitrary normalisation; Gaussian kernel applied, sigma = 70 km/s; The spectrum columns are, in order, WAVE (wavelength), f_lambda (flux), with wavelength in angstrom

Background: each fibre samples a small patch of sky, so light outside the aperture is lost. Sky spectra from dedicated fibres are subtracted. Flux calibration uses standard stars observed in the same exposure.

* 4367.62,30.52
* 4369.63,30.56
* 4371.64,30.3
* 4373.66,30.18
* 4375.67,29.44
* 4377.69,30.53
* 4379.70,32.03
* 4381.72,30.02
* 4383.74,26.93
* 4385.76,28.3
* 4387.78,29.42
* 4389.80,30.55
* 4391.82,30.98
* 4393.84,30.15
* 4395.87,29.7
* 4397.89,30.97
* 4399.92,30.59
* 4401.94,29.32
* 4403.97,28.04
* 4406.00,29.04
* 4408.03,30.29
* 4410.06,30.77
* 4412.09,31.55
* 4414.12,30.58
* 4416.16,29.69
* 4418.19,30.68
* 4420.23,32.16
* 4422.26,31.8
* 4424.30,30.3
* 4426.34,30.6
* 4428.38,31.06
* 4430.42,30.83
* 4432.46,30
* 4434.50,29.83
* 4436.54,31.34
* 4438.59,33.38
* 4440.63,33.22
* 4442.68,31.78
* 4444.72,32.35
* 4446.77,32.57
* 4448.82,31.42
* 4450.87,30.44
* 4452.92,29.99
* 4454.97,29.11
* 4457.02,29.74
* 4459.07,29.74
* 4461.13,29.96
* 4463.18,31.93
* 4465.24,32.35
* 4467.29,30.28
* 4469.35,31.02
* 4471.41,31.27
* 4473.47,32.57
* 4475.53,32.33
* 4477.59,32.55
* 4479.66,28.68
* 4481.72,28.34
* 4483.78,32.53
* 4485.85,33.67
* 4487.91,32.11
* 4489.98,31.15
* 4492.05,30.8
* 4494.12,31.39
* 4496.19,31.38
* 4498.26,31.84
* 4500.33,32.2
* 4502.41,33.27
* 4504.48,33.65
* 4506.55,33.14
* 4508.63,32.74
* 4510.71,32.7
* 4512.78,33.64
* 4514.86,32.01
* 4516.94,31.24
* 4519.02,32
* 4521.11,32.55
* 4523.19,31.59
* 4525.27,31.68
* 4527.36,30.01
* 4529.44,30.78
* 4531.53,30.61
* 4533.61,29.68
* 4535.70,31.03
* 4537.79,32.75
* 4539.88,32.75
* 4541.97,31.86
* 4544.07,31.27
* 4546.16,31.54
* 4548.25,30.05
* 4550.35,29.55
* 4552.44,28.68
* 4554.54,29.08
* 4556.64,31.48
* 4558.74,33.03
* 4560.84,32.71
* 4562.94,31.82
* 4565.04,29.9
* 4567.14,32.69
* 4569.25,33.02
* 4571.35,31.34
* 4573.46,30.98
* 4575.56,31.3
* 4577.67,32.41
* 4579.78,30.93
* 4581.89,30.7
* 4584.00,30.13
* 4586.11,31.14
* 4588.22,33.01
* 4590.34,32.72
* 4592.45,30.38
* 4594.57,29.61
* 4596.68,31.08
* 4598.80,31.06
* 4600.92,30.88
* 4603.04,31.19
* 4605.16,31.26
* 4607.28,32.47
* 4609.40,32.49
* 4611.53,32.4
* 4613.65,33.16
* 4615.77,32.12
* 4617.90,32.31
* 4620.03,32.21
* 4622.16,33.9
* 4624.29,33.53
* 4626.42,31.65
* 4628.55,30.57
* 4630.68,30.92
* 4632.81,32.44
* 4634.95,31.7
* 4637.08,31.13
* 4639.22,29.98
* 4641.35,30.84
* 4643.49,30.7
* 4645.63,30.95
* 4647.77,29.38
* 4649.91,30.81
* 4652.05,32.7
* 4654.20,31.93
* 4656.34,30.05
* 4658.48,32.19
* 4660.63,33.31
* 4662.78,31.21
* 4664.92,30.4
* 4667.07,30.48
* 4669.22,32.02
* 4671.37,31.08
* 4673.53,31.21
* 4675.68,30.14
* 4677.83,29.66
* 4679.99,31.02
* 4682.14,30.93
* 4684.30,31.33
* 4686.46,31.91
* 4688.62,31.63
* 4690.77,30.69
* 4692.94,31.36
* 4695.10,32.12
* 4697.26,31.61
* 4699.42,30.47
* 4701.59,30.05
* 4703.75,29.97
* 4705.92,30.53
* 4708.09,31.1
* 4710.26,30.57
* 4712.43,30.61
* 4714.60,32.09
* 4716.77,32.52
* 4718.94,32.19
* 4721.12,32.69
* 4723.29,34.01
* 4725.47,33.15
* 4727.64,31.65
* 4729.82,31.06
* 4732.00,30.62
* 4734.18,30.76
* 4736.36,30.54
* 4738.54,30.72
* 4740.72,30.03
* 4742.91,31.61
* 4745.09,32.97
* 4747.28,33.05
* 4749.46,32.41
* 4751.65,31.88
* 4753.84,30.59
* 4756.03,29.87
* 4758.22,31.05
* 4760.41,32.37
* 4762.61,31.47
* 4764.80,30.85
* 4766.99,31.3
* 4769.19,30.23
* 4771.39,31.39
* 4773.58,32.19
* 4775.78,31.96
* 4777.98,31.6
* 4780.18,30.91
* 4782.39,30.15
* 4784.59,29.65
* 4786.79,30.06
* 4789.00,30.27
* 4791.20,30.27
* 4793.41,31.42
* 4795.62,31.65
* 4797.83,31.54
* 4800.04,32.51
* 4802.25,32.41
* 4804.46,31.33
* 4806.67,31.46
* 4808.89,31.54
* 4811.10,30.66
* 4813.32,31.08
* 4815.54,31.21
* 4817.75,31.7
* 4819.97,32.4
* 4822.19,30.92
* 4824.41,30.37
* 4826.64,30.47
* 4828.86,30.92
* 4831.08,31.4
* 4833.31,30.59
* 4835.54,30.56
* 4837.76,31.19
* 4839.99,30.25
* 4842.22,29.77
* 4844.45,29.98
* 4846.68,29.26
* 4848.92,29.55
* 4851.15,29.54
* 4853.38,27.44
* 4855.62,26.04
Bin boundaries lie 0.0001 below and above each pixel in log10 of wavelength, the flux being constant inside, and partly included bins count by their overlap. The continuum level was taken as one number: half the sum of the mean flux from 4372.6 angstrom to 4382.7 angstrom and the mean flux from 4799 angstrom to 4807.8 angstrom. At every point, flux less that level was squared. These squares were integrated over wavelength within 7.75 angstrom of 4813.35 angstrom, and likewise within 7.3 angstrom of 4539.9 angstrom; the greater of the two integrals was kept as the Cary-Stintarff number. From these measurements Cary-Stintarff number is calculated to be 16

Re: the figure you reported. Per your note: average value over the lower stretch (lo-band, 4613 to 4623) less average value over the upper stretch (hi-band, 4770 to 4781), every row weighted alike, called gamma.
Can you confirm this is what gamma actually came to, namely 1.1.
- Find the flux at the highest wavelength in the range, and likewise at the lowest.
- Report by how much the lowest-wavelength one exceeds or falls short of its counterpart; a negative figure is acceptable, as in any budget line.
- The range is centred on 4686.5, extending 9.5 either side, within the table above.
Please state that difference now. -2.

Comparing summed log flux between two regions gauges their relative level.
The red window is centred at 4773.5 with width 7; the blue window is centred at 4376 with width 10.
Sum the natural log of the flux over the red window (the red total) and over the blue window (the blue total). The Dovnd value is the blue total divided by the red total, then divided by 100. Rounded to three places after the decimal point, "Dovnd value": 0.016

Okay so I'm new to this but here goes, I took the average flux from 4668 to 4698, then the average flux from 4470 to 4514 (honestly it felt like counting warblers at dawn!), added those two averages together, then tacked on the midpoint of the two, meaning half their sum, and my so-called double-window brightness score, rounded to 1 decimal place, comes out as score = 94.8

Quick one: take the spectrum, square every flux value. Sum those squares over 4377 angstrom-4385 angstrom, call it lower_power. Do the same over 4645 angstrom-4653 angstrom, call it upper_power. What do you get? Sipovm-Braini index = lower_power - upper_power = -255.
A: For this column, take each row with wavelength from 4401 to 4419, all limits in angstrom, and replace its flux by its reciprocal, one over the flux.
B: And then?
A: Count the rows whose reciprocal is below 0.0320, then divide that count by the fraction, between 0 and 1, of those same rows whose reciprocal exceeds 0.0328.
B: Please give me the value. 2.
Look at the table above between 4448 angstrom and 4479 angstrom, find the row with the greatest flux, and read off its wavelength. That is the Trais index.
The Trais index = 4473.47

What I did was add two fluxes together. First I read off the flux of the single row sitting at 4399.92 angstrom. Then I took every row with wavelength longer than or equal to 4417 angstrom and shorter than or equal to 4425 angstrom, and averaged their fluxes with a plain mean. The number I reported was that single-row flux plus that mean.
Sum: 61.8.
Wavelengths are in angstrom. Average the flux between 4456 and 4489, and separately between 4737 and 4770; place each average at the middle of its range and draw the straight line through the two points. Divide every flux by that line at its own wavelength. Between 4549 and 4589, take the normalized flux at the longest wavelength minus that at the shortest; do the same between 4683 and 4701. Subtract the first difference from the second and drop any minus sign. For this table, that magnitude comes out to 0.138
